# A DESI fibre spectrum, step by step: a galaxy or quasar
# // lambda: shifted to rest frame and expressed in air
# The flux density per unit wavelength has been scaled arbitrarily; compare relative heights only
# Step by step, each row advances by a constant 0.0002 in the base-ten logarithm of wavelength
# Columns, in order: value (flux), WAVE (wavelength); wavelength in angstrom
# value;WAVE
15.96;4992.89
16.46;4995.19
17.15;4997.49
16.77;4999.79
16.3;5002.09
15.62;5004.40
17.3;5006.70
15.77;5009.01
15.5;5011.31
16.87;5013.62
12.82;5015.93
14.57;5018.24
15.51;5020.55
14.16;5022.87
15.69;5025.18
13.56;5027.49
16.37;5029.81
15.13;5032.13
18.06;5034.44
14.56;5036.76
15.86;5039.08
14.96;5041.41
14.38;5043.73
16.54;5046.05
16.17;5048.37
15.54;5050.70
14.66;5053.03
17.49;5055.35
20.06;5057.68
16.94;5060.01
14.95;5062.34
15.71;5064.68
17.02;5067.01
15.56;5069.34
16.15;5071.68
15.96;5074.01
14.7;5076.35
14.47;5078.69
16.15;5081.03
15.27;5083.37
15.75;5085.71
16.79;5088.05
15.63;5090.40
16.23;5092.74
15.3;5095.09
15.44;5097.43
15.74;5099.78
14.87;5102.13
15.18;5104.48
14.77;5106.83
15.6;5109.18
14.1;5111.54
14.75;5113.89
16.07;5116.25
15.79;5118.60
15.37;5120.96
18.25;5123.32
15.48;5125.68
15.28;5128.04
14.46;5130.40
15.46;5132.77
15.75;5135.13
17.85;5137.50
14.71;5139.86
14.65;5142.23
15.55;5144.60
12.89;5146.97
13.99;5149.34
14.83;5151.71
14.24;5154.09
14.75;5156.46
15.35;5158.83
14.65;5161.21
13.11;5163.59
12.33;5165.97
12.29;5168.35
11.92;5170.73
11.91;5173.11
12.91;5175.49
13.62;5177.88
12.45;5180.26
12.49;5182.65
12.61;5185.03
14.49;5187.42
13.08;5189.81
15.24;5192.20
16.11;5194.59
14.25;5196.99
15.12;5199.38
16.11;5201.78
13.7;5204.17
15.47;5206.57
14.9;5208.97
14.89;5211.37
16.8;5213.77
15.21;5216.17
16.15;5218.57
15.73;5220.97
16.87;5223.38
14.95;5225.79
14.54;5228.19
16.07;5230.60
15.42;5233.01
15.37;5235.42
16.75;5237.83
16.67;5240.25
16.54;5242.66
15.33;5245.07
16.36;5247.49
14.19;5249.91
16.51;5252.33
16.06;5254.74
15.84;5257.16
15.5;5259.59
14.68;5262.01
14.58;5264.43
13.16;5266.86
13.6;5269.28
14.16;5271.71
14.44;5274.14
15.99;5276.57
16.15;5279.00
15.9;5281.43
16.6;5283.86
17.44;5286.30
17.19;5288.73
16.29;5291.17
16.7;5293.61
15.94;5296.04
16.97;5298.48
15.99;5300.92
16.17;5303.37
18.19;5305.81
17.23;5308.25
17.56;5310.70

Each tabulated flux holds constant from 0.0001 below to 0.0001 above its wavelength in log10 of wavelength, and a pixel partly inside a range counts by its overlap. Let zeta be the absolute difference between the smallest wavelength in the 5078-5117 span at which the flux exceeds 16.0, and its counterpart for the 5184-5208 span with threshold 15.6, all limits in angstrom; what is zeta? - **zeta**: 113.6 angstrom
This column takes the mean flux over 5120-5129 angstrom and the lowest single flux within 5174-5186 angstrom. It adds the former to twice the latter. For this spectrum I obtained 41.0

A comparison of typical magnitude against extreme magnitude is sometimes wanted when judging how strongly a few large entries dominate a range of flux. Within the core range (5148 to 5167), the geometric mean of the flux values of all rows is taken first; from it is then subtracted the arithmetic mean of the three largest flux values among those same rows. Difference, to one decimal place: -0.9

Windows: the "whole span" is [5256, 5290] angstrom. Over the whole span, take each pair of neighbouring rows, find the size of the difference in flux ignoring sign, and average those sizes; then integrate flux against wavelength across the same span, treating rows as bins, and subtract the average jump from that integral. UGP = 522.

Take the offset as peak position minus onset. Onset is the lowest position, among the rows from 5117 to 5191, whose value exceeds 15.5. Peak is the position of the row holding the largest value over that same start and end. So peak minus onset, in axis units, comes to 4.7 angstrom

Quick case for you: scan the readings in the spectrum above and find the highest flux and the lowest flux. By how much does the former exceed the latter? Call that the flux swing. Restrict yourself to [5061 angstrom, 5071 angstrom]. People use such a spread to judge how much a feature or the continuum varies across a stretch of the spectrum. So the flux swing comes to 2.07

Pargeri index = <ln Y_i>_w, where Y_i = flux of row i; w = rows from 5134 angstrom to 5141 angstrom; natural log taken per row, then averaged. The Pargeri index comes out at 2.78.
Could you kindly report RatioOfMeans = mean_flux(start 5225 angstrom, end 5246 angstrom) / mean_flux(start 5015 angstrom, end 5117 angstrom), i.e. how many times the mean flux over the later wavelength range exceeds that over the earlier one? 1.01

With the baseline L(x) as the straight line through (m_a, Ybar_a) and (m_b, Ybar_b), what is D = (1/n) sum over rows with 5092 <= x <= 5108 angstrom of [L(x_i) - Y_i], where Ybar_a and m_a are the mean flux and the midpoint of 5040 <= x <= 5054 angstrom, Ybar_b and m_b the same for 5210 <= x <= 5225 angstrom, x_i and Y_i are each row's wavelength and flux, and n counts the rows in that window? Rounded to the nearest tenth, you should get 0.2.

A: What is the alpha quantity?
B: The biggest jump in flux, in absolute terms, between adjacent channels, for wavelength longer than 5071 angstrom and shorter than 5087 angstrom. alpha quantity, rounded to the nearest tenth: 1.7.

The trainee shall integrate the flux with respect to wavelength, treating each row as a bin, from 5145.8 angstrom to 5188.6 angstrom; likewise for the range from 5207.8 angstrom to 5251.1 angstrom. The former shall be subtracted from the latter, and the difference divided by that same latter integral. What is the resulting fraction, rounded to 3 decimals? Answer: 0.158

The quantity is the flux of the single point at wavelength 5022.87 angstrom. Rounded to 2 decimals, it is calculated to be 14.16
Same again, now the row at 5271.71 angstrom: 14.16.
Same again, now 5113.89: 14.75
